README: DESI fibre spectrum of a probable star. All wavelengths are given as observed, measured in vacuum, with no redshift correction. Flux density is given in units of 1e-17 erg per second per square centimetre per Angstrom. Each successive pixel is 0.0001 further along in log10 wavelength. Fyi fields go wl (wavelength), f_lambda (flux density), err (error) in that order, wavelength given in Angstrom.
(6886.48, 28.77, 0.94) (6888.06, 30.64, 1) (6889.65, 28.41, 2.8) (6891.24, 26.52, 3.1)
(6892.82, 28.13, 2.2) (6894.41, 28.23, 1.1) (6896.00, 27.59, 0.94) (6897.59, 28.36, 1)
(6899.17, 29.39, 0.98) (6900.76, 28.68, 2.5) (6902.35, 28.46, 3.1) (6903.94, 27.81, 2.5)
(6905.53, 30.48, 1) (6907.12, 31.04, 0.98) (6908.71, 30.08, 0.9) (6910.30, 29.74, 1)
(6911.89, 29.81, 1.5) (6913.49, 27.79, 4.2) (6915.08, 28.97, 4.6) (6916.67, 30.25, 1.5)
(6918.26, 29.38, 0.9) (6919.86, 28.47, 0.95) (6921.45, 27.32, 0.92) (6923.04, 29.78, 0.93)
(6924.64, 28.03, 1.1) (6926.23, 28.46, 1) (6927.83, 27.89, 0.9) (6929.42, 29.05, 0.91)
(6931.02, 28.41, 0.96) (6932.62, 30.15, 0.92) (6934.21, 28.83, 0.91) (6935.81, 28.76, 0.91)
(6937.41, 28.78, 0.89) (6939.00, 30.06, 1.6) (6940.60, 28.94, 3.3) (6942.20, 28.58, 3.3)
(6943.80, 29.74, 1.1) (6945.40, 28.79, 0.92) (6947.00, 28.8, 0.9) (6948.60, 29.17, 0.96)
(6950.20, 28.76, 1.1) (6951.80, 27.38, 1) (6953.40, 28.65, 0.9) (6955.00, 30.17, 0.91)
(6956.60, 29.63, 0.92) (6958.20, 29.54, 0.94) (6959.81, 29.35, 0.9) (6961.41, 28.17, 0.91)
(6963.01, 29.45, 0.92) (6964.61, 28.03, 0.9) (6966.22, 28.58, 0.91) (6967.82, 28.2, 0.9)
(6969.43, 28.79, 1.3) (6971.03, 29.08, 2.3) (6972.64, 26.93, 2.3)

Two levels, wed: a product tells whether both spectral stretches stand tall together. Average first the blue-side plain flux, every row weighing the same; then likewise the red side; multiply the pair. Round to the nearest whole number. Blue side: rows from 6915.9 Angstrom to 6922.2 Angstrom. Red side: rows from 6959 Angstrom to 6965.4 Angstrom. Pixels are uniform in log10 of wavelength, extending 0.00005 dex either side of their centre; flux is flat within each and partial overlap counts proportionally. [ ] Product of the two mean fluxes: 830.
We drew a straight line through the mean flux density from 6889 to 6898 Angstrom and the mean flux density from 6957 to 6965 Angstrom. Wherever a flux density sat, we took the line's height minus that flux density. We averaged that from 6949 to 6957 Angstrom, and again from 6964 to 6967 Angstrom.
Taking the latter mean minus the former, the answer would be 0.8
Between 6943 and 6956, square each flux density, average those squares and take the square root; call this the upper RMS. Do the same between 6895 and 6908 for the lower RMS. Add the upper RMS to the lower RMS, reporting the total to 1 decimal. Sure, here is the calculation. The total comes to 57.9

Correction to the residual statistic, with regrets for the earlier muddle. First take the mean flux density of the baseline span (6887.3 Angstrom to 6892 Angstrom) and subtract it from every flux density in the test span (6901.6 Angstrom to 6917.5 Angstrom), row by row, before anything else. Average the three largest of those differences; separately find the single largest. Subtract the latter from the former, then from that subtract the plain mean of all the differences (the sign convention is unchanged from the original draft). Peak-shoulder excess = -1.4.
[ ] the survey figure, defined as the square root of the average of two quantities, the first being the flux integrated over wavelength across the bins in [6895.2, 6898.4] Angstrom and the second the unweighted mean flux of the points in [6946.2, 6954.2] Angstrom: 7.7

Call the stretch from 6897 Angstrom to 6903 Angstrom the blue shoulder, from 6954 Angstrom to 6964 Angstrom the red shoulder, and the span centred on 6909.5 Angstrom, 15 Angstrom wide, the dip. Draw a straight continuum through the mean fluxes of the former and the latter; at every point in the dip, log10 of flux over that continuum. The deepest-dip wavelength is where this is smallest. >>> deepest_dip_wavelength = 6913.49 Angstrom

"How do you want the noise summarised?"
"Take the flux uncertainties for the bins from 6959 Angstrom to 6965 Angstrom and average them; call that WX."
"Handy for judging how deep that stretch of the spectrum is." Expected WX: 0.91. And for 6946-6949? 0.93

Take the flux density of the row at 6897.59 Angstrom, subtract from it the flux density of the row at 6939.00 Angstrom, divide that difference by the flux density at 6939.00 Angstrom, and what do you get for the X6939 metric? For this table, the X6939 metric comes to -0.06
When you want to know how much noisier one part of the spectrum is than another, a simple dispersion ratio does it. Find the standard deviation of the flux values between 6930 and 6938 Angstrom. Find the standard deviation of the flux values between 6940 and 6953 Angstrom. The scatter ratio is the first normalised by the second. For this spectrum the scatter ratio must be 1.0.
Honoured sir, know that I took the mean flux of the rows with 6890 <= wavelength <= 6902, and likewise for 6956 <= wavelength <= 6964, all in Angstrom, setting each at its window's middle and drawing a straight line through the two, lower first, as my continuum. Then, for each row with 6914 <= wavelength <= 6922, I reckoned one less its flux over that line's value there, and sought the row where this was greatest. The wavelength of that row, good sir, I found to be 6921.45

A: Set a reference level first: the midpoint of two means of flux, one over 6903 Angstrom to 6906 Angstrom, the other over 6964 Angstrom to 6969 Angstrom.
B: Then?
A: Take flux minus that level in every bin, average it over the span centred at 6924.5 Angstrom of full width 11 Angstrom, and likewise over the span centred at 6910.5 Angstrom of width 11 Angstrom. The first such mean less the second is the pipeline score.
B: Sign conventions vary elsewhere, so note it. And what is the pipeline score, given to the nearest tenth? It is -1.3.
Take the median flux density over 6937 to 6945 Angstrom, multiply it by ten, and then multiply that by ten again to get 2894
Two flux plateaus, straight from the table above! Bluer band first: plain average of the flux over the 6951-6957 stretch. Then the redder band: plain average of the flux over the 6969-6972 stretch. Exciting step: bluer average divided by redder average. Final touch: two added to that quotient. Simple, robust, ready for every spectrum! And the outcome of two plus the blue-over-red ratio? 3.00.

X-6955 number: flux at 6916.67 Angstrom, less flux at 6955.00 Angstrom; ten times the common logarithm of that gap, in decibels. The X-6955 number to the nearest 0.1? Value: -11.0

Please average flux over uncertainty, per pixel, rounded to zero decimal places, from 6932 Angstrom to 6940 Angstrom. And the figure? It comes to 29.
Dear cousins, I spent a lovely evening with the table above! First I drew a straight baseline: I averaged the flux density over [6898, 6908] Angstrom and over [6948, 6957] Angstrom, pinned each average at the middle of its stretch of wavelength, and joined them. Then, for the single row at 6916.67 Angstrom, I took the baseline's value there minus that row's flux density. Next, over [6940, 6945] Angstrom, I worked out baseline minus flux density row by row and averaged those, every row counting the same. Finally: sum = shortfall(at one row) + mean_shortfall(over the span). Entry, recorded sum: -1.1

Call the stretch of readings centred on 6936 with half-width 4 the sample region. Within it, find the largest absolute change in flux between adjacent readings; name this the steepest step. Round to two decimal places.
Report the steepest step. 1.32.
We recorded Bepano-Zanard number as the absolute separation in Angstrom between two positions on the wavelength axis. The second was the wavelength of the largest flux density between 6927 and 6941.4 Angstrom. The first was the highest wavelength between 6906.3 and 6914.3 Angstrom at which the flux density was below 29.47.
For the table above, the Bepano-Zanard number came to 19.1 Angstrom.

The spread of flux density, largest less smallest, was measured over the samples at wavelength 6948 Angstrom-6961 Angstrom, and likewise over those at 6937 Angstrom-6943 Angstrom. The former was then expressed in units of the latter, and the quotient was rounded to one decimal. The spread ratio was 1.9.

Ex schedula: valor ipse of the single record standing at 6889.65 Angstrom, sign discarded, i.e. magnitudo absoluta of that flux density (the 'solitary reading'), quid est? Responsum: 28.4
